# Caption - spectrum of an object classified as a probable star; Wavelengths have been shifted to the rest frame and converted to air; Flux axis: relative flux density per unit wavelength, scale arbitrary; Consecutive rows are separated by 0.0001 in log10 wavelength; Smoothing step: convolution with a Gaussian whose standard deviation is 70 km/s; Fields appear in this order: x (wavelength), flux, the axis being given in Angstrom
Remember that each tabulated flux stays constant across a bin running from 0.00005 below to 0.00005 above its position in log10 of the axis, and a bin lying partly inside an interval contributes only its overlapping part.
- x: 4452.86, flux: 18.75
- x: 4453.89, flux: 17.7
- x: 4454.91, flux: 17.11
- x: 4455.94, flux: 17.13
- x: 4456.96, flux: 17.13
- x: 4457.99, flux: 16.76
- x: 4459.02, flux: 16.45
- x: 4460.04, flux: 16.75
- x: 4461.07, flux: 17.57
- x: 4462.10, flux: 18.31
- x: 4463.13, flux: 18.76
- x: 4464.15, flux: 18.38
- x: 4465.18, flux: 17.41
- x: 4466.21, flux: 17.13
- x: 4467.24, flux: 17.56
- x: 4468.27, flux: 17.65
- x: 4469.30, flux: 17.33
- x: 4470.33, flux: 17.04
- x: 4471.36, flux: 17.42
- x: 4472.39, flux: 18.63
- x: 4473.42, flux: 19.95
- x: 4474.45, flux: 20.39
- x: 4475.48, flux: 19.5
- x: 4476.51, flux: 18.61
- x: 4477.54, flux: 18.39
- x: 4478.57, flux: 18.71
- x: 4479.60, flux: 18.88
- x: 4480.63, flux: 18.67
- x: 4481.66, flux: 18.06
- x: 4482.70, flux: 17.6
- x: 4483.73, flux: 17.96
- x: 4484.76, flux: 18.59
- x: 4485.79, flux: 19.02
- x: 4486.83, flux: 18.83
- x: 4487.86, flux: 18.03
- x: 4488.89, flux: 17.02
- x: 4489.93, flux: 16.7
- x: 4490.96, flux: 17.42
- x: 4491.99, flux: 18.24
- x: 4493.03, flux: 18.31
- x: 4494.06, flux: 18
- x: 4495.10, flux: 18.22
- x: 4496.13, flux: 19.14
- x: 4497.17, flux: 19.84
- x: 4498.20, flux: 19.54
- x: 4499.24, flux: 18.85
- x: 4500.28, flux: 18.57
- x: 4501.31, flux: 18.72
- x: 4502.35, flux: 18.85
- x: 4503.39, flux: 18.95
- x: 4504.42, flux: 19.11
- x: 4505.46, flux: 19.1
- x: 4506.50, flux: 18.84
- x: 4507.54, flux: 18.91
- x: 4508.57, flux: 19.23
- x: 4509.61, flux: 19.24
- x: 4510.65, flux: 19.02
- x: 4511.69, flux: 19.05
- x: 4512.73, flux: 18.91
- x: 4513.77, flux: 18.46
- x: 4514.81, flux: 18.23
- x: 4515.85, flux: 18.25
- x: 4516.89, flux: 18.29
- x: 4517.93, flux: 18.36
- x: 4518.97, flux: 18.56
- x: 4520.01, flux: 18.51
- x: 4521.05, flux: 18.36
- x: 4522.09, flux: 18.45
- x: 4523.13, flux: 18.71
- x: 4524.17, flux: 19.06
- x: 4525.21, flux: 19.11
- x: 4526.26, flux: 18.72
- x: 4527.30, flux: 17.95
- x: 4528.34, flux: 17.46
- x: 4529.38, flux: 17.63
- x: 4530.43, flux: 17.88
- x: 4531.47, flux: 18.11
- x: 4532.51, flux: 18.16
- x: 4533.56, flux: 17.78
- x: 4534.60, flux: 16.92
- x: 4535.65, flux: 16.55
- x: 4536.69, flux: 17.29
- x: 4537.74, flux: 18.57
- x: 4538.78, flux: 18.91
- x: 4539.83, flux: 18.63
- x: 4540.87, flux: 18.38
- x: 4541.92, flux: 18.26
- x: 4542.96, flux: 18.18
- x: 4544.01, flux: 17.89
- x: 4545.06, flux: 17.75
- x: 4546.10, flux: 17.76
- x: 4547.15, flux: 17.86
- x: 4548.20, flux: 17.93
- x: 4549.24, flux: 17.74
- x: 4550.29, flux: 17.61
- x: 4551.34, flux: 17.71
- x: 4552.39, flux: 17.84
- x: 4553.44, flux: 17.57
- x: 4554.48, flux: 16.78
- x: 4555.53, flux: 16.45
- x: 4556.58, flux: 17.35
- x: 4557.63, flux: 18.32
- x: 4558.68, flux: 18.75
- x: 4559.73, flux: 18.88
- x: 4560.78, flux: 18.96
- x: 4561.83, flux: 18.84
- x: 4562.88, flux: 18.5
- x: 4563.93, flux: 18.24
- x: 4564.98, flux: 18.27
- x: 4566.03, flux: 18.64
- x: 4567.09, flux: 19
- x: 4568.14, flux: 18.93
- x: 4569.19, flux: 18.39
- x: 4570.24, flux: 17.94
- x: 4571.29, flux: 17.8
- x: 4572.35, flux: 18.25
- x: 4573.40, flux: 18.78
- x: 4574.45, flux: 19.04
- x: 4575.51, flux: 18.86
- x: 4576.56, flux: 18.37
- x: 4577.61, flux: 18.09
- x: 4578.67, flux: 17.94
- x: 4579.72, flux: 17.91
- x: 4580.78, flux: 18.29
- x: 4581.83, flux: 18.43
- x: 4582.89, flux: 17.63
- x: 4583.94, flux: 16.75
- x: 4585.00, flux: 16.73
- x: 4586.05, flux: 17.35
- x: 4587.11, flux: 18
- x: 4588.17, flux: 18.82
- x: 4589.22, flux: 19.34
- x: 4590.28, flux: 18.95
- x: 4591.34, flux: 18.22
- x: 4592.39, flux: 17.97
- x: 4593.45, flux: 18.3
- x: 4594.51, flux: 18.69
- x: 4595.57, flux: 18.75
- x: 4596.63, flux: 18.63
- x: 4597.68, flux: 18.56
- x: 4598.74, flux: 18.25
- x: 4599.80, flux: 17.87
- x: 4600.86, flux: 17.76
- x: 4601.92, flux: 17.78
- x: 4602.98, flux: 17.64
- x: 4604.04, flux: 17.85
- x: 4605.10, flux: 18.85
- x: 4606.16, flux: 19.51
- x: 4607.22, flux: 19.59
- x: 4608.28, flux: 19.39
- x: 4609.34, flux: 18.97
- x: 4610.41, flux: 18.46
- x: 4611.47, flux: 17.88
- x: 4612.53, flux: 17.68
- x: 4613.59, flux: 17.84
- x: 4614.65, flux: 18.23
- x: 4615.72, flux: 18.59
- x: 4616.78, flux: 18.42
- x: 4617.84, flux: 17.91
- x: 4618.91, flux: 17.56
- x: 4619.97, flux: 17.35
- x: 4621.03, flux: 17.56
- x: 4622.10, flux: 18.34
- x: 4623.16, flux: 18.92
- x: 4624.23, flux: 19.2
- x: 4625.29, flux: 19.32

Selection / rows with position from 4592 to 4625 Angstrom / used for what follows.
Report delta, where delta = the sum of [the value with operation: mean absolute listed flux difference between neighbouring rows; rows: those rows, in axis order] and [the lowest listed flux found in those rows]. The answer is 17.7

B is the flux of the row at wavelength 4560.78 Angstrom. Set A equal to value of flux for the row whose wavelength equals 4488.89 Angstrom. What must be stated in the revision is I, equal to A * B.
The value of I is 323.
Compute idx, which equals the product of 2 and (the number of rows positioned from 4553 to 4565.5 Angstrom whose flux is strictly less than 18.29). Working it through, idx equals 12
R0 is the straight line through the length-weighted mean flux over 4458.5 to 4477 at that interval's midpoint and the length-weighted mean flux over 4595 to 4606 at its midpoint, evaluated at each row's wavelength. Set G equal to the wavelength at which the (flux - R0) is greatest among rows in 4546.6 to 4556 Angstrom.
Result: 4548.20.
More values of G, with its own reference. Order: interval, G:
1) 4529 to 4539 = 4538.78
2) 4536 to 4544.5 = 4538.78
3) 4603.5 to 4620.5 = 4607.22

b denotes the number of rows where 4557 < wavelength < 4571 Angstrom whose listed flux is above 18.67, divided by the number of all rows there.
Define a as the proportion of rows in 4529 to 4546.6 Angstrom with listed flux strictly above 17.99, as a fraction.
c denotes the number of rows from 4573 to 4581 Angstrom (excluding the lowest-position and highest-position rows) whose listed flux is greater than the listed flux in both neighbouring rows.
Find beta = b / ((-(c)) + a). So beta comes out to -0.9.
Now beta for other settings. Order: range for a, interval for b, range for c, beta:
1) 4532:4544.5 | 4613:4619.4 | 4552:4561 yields 0.0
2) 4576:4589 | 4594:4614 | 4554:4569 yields -0.2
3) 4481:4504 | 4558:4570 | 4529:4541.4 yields -0.4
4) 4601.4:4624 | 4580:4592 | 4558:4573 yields -0.2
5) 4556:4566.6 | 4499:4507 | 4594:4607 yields -0.8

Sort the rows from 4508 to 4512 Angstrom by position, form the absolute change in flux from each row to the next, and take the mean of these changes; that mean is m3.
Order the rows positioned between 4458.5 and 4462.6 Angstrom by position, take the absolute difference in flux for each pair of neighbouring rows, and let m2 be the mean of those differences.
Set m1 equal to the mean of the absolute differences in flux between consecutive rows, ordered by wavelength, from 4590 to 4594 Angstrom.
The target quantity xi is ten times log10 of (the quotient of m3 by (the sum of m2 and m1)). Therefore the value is -10.9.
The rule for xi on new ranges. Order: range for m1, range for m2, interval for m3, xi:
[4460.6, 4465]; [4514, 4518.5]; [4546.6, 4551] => -6.4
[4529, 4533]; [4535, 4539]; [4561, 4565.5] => -6.6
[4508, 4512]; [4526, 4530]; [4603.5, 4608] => 0.1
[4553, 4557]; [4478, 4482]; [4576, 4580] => -8.2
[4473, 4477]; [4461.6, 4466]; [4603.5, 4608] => -3.6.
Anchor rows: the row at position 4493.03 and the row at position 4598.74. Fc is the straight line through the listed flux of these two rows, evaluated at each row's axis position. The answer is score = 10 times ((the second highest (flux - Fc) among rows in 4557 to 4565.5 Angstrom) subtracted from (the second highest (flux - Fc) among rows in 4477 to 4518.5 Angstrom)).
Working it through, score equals 6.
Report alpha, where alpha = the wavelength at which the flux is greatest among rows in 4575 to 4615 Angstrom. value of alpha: 4607.22 Angstrom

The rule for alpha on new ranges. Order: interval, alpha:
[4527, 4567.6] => 4567.09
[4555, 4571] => 4567.09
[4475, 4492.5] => 4475.48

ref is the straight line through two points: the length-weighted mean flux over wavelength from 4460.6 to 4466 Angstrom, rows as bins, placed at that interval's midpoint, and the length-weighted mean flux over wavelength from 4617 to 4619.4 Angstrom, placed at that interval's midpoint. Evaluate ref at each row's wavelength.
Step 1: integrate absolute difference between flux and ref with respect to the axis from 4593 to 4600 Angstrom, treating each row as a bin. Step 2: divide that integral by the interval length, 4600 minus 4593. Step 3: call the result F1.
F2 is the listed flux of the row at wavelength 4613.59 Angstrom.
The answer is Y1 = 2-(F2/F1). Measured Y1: -26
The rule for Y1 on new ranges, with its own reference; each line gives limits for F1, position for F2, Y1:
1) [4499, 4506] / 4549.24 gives -18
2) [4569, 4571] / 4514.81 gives -78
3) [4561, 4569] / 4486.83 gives -23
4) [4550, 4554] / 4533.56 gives -77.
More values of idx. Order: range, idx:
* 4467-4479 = 10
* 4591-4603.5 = 14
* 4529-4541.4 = 16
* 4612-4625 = 14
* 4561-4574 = 10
